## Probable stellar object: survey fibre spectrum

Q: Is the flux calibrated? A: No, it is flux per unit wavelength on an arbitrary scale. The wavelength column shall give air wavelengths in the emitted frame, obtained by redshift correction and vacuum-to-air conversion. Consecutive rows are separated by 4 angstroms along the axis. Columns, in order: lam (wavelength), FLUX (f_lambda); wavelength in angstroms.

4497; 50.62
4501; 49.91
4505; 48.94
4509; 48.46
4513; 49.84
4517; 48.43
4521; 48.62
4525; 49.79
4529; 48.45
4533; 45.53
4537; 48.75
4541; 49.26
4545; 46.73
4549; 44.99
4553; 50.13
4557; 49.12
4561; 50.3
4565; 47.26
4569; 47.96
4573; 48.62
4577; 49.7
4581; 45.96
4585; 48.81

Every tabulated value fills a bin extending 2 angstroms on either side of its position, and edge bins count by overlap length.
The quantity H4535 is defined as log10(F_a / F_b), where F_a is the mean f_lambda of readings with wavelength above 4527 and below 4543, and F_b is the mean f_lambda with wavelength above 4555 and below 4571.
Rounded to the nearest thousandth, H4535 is -0.006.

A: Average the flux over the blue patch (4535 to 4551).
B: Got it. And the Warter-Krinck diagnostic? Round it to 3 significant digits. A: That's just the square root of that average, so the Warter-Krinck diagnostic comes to 6.89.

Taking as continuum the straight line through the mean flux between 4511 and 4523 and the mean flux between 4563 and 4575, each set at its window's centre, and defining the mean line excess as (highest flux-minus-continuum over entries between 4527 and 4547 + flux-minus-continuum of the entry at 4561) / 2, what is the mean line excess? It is 1.48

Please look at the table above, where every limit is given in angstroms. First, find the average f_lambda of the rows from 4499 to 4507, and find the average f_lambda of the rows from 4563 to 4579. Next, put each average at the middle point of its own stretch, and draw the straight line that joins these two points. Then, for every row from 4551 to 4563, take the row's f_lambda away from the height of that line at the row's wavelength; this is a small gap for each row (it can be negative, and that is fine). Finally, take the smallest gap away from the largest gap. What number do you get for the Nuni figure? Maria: 1.24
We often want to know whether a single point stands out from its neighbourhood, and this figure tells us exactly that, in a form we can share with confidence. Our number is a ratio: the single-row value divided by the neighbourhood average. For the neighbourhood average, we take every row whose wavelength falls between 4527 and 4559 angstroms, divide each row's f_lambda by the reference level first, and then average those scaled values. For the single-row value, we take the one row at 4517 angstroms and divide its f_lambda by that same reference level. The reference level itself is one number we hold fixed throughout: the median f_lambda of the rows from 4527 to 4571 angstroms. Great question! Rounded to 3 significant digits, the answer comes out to 1.01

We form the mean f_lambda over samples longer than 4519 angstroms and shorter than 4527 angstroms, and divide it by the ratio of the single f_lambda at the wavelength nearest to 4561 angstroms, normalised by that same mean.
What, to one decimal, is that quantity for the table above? 48.1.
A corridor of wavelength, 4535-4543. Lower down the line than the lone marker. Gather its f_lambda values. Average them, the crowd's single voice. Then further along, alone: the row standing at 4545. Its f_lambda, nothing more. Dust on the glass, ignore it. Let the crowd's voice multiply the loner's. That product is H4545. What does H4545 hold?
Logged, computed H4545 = 2290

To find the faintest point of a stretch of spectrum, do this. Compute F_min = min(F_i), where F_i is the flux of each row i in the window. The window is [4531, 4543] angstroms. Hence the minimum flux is 45.53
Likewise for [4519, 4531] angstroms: 48.45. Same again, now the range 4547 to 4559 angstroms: 44.99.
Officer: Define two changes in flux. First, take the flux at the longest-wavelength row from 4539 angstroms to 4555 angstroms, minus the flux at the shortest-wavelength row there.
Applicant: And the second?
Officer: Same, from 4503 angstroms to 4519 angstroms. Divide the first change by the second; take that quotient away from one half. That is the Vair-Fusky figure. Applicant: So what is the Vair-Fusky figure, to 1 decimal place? 2.2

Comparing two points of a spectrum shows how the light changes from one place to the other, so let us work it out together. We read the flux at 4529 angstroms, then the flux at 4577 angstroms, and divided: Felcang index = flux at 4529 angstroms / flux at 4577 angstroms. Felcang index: 0.97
